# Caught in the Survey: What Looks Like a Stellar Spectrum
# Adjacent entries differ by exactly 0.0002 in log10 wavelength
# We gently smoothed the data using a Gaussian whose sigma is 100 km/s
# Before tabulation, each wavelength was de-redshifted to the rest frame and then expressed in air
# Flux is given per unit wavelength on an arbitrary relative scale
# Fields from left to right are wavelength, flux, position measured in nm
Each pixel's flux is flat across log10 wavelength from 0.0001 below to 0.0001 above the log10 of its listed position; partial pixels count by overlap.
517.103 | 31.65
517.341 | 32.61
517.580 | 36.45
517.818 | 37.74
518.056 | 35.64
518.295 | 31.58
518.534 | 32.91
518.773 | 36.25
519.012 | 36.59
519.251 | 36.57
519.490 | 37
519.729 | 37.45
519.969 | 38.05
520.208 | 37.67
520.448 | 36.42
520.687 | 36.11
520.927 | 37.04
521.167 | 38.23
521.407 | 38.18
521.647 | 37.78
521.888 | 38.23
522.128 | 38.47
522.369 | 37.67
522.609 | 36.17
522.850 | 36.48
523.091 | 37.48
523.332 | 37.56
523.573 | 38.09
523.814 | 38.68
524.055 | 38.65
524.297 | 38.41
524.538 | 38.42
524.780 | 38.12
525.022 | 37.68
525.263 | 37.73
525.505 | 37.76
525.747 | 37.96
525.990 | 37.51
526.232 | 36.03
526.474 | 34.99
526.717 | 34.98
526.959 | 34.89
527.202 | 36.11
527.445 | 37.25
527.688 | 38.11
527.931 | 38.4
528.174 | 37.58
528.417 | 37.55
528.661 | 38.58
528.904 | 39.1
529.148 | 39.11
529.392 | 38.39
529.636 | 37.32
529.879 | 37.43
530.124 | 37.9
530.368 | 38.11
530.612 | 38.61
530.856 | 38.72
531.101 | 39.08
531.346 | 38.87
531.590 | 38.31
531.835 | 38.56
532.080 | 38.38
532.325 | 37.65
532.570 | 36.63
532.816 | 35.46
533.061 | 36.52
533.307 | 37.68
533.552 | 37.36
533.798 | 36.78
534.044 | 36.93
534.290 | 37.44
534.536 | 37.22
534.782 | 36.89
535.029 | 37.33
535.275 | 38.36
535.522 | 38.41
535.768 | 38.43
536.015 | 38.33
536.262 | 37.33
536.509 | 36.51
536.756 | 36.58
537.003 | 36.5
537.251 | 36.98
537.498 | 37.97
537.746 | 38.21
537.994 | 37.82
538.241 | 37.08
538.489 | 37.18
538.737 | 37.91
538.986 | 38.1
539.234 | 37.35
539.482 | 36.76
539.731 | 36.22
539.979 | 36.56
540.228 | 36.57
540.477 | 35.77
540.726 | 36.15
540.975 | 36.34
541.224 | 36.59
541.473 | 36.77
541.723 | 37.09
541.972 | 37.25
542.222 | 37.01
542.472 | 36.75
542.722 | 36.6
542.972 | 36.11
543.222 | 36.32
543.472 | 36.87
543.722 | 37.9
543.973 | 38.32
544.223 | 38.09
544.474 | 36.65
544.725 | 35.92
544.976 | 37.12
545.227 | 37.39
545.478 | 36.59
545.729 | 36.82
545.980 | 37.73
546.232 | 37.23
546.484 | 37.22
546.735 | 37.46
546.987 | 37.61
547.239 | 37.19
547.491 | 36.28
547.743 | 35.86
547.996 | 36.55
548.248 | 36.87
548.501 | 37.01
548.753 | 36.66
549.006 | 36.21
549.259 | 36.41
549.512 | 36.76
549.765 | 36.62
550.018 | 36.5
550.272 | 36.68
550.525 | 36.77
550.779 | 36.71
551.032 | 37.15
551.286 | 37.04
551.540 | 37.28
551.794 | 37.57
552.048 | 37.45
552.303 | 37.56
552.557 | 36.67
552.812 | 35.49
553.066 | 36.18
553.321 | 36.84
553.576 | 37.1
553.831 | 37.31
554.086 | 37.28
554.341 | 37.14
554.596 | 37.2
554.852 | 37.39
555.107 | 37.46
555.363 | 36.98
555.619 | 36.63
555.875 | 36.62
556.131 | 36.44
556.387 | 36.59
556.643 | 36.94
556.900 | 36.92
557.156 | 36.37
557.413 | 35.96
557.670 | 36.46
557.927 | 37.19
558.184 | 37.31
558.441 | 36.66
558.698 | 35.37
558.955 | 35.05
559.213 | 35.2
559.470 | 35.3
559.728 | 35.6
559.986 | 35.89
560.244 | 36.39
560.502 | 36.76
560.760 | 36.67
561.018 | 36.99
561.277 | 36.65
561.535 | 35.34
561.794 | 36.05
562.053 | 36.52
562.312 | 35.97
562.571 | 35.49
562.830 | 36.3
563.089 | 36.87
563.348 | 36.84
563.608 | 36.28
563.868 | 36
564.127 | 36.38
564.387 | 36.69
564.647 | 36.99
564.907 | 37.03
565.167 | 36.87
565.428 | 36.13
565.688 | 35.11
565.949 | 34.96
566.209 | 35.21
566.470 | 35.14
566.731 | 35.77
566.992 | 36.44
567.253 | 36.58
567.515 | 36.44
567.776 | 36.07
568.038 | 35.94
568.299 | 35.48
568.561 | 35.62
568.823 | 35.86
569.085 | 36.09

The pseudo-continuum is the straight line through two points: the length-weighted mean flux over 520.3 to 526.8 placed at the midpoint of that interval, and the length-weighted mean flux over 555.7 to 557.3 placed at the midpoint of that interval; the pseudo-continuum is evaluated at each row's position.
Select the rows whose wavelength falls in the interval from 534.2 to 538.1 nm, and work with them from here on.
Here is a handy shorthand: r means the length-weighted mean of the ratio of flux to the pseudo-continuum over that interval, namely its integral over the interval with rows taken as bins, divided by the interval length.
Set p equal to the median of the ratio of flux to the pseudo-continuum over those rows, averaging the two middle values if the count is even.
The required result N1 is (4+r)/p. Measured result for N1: 4.98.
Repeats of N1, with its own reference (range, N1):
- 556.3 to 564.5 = 5.01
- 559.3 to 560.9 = 5.04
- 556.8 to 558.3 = 4.99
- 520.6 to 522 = 4.94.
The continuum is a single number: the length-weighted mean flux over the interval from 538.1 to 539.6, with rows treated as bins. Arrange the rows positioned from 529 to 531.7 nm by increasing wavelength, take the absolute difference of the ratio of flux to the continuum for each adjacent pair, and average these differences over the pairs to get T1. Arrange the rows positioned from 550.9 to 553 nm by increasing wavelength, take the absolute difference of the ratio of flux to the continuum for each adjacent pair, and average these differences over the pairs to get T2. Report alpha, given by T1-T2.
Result 0.000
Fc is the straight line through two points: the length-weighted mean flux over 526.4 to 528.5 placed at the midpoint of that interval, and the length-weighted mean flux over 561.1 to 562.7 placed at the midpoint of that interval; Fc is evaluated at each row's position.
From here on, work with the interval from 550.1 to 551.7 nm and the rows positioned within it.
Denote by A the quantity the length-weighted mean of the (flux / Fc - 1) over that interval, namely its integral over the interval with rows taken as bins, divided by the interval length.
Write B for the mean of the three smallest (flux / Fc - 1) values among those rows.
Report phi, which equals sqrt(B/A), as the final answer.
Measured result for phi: 0.83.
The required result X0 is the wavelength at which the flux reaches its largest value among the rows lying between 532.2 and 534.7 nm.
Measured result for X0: 533.307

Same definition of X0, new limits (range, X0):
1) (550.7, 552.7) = 551.794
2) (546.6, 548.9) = 546.987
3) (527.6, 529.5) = 529.148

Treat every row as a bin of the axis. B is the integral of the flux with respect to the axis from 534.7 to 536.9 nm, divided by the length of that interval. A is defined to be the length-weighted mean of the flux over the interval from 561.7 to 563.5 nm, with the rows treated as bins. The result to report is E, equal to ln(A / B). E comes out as -0.03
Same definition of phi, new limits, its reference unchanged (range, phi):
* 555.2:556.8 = 0.85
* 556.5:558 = 0.56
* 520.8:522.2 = 0.86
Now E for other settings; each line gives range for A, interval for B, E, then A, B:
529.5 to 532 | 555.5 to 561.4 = 0.05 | 38.3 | 36.3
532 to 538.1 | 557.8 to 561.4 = 0.03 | 37.3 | 36.2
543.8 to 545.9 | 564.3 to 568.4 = 0.03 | 37.1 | 36.1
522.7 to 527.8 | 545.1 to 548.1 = 0.01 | 37.3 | 37.0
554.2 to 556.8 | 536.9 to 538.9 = -0.01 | 36.9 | 37.5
